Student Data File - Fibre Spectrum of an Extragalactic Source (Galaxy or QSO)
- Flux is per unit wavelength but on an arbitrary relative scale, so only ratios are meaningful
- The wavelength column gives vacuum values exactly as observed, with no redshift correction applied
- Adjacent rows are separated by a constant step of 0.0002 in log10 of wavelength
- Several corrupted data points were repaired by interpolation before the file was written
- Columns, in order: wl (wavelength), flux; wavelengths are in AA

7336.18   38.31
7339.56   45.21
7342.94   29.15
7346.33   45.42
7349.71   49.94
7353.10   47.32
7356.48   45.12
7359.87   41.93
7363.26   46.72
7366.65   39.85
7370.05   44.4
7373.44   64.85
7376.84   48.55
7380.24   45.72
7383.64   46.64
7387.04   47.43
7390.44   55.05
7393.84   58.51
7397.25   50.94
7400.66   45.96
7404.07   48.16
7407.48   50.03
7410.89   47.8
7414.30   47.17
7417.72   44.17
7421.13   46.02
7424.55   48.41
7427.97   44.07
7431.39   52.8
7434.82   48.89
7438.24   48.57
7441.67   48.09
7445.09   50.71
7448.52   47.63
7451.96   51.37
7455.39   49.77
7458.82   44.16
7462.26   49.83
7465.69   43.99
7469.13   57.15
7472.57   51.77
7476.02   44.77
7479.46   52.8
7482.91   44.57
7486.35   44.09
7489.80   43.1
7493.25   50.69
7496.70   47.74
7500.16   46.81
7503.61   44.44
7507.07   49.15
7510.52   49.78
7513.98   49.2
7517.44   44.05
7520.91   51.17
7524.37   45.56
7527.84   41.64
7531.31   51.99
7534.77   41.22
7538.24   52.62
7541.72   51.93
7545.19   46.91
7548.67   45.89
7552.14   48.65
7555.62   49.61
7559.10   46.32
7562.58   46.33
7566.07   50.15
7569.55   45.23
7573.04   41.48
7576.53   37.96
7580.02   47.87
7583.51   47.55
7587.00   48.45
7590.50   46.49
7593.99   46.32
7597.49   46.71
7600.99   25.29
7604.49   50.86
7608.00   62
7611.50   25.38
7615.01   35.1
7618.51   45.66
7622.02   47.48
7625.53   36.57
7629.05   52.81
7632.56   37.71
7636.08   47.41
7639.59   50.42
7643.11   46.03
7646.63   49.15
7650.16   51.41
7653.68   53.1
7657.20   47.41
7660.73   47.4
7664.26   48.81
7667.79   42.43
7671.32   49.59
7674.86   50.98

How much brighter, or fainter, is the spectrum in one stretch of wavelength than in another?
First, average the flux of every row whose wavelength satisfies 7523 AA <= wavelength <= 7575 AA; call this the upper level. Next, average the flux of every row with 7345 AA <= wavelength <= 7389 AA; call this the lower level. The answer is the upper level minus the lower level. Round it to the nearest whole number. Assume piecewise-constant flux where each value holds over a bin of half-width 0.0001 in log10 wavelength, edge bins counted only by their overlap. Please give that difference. 0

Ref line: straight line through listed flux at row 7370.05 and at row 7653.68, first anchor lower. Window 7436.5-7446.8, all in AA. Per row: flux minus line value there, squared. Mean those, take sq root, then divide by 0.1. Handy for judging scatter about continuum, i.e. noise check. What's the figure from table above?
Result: 27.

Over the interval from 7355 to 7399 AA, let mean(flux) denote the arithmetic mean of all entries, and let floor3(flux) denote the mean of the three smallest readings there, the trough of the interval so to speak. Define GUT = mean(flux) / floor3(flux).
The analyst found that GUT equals 1.16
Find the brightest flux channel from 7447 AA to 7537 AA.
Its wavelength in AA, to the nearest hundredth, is 7469.13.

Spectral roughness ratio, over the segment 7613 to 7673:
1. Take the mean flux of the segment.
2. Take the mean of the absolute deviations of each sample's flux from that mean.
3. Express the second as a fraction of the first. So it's 0.09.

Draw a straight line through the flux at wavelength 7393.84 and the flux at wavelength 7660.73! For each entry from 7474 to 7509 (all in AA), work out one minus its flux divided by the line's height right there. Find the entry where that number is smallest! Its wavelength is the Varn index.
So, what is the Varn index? 7479.46 AA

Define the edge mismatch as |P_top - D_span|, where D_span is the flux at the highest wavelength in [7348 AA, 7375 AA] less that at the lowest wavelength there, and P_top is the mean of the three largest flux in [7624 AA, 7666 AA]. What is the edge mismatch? 38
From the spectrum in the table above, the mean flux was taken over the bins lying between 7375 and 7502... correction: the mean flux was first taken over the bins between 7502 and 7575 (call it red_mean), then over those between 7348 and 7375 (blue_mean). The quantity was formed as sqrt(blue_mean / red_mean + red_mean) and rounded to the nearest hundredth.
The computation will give 6.95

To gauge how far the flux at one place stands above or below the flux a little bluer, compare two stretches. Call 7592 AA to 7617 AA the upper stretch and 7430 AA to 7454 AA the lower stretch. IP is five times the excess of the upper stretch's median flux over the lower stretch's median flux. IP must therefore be -13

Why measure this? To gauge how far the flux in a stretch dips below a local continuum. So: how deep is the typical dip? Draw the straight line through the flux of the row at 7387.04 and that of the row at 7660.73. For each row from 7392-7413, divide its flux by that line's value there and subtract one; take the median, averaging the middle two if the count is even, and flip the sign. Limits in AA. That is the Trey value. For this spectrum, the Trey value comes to -0.04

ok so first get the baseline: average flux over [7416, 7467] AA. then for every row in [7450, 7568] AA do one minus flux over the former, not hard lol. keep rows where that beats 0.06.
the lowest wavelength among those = 7458.82 AA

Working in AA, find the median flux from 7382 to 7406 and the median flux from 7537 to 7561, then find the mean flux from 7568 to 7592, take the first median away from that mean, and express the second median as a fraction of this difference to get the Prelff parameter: -15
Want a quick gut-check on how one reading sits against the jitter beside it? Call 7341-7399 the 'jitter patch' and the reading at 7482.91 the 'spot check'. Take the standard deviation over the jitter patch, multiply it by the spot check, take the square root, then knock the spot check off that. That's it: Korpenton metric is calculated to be -26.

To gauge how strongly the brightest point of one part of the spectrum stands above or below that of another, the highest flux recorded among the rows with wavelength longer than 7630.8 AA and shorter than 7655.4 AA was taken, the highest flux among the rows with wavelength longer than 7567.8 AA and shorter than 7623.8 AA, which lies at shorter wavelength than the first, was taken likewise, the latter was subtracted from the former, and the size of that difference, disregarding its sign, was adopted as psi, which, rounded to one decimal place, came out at 8.9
